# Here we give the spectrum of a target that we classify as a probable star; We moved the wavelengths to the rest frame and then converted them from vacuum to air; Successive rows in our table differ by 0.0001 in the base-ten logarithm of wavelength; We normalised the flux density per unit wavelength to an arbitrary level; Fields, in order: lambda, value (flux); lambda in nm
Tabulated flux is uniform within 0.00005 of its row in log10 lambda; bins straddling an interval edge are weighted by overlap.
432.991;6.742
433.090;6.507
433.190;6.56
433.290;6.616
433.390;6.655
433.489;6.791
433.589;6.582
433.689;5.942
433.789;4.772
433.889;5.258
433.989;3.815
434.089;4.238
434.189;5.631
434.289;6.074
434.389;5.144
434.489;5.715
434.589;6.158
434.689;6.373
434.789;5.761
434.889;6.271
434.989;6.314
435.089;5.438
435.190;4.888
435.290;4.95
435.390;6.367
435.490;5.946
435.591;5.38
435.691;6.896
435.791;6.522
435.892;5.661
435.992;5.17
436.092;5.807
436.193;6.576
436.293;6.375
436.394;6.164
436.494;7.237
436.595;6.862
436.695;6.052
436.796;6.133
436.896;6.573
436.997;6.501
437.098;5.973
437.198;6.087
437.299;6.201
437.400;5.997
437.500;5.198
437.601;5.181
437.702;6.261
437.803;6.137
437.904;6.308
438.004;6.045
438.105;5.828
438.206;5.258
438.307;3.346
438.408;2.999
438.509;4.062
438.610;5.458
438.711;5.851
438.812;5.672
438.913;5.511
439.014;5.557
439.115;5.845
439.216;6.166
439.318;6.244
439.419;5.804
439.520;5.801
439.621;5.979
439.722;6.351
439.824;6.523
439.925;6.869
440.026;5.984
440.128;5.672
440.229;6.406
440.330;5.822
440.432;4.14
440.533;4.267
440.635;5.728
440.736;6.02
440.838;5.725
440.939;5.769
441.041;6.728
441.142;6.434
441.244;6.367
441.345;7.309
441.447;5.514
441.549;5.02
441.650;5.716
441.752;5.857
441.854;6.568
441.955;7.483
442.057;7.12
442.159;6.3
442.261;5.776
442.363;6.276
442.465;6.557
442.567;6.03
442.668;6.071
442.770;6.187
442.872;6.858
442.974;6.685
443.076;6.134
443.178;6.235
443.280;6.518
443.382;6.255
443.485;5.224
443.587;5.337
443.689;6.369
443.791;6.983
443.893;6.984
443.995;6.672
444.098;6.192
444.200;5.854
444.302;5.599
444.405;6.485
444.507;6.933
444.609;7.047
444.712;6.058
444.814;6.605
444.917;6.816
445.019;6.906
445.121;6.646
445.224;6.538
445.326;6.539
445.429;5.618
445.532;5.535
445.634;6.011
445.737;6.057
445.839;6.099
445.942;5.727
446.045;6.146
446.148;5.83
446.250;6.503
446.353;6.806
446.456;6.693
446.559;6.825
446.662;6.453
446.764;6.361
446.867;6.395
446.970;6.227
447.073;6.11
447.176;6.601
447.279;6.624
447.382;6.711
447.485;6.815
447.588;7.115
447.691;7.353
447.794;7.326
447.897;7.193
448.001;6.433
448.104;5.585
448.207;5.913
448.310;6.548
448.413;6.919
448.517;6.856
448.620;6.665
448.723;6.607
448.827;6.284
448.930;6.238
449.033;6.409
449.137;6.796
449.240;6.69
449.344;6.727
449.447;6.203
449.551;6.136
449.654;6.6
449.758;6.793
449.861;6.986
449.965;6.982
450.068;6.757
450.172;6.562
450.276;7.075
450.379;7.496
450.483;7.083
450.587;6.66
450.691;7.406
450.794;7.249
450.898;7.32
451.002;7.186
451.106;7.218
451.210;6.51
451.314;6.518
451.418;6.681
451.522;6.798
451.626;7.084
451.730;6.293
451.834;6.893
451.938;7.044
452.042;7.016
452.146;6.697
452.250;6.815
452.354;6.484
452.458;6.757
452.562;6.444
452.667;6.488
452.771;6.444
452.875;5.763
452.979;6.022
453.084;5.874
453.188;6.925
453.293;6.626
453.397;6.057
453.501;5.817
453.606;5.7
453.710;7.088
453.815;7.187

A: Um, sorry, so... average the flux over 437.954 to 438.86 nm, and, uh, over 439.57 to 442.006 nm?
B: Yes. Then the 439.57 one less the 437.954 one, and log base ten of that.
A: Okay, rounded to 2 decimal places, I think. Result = 0.03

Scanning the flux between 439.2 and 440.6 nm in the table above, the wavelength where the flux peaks 439.925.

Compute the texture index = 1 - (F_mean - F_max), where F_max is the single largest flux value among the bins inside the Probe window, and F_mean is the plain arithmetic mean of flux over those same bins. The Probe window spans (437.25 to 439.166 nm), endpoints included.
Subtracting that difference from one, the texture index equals 1.9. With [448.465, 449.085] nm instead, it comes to 1.3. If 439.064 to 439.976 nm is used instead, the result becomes 1.7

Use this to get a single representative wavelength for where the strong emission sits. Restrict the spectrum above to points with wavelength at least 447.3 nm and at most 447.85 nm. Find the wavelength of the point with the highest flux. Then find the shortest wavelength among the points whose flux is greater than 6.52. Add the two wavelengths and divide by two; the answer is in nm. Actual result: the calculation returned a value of 447.54 nm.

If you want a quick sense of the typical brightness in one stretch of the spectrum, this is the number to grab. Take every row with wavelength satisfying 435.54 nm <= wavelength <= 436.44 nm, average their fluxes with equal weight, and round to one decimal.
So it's 6.1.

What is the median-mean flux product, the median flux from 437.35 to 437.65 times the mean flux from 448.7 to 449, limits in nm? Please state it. 33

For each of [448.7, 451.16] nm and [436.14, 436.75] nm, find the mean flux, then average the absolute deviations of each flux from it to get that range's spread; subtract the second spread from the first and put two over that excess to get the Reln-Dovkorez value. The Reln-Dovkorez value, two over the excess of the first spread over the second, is -87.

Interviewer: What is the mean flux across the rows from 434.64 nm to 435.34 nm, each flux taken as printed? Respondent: 5.7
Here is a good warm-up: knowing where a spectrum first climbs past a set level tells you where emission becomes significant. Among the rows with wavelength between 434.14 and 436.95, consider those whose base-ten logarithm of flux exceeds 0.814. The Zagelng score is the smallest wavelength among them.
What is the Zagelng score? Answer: 435.691 nm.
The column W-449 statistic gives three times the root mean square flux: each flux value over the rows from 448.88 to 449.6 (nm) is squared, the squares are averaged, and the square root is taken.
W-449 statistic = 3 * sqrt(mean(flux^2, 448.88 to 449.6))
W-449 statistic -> 19.4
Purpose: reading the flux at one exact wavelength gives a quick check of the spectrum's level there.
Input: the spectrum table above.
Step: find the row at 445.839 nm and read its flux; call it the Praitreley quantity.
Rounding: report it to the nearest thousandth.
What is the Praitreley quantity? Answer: 6.099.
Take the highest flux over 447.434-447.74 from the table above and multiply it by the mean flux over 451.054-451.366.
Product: 50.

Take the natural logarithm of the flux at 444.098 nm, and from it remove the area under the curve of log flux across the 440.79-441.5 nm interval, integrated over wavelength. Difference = 0.5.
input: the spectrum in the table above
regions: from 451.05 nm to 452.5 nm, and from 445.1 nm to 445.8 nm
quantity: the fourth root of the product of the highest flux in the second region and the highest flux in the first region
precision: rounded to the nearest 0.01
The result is 2.63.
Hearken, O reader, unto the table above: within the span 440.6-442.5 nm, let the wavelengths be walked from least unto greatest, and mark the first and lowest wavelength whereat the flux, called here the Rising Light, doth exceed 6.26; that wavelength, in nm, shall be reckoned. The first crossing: 441.041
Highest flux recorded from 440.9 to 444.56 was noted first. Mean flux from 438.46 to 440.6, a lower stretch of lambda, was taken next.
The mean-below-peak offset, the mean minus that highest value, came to -1.8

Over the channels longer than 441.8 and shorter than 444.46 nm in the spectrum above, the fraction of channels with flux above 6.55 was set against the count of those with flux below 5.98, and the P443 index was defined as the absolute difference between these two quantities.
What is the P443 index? 4.7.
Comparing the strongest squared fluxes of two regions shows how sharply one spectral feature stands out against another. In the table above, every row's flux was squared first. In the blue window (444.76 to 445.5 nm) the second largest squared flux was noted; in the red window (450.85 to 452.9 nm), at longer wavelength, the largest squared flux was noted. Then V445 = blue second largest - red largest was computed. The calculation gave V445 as -7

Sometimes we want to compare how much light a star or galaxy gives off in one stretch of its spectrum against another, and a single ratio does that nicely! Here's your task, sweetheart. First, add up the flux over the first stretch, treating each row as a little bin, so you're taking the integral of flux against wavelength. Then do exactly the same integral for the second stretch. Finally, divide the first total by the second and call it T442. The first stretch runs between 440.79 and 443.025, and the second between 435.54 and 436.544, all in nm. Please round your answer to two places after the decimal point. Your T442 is 2.27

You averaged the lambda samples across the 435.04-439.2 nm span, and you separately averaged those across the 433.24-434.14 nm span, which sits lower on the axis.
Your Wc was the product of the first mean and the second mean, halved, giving 16.2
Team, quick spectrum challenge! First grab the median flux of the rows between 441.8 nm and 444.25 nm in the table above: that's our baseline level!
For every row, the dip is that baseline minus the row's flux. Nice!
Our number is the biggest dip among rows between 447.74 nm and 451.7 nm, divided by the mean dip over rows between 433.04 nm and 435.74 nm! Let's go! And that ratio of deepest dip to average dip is 1.5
